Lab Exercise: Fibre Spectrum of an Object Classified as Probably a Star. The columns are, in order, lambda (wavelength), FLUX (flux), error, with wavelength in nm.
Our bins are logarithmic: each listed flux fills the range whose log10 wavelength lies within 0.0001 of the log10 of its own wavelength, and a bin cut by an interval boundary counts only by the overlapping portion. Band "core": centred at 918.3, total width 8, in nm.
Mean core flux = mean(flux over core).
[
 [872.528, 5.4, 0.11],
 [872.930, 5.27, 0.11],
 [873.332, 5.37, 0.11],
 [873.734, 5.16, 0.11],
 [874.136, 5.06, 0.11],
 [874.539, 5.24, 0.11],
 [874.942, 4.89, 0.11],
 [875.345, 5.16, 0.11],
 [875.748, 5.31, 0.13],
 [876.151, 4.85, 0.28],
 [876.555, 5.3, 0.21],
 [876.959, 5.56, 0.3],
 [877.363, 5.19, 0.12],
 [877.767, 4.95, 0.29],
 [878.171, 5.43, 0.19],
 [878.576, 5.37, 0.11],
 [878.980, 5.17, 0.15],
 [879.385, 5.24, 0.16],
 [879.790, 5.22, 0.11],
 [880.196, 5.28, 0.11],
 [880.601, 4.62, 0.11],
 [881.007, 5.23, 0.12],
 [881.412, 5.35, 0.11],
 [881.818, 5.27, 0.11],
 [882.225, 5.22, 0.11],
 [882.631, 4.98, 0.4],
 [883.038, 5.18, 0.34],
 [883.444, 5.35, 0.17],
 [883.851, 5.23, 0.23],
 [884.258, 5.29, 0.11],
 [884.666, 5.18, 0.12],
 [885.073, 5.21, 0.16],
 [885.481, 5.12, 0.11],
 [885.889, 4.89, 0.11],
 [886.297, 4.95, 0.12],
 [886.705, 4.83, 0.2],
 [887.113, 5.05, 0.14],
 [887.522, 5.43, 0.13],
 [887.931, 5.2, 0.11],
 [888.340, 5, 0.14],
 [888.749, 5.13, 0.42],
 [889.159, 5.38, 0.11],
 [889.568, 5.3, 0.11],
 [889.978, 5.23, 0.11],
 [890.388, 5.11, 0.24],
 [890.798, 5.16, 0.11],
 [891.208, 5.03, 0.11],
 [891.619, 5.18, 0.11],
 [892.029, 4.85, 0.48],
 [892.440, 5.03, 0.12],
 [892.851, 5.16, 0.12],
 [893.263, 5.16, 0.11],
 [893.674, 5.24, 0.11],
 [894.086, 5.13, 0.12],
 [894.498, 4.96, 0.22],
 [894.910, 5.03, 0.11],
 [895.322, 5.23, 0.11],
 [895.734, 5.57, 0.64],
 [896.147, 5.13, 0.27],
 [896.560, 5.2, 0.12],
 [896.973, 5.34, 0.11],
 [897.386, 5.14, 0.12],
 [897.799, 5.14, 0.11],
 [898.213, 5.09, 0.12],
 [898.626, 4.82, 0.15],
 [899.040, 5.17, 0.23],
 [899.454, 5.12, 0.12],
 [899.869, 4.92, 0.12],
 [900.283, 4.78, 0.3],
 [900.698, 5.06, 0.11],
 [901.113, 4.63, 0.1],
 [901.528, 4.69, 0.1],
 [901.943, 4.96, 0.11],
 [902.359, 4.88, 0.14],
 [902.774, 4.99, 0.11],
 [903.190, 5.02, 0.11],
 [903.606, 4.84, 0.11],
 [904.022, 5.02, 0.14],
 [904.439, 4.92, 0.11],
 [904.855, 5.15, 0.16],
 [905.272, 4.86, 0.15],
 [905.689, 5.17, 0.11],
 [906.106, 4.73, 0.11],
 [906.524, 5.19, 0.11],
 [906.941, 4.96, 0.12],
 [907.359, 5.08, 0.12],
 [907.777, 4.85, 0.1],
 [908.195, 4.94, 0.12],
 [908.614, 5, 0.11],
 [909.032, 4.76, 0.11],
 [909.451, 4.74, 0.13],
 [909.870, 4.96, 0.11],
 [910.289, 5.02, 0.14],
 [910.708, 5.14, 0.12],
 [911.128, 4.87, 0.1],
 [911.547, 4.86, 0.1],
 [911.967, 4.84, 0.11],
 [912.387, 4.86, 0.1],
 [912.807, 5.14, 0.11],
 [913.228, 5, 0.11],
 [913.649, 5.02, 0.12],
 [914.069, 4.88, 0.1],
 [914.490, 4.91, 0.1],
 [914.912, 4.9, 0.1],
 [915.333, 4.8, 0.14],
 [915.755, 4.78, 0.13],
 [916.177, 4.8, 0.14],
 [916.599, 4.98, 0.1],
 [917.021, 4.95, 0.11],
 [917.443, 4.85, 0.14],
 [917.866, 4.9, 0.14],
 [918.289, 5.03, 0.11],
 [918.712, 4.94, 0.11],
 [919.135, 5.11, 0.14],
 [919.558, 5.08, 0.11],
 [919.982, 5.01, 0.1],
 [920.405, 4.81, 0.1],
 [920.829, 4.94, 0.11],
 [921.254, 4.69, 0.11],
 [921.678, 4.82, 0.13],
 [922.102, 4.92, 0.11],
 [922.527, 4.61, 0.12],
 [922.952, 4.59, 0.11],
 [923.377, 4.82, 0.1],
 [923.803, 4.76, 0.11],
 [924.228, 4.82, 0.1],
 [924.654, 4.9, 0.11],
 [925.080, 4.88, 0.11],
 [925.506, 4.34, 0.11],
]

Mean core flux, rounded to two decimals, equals 4.91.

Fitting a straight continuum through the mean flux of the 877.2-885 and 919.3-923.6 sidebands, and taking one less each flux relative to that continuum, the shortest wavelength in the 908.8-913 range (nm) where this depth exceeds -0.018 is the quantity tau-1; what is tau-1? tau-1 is 909.032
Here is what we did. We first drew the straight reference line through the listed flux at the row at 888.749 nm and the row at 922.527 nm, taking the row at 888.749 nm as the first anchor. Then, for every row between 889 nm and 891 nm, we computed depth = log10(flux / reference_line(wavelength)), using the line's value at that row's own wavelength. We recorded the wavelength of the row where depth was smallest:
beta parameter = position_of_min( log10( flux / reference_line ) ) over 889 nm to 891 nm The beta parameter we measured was 890.388 nm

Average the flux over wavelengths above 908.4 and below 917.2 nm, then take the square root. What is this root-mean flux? 2.217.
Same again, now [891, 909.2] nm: 2.242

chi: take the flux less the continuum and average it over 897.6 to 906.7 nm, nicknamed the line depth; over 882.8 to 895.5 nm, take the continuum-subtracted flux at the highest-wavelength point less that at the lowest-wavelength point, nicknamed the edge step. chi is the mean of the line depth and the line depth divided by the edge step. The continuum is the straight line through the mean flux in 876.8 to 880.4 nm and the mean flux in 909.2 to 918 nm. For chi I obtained -0.23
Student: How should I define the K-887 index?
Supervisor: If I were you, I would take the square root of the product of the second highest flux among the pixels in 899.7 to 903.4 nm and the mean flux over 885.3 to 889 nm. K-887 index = 5.04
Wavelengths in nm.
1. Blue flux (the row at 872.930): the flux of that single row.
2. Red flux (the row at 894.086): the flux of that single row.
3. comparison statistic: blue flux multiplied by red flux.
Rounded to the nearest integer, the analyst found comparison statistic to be 27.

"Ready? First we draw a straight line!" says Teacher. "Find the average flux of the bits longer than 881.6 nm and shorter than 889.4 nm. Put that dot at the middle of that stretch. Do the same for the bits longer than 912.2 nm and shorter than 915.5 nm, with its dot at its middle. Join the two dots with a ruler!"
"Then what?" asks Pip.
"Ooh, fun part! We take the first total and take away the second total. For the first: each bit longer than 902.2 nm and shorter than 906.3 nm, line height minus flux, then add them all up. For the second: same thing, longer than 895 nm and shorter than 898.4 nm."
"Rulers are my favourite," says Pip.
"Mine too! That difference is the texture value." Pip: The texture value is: 1.8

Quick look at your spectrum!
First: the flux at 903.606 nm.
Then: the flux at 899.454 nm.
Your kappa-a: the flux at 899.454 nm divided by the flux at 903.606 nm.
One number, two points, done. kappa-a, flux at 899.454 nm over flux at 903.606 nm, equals 1.06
